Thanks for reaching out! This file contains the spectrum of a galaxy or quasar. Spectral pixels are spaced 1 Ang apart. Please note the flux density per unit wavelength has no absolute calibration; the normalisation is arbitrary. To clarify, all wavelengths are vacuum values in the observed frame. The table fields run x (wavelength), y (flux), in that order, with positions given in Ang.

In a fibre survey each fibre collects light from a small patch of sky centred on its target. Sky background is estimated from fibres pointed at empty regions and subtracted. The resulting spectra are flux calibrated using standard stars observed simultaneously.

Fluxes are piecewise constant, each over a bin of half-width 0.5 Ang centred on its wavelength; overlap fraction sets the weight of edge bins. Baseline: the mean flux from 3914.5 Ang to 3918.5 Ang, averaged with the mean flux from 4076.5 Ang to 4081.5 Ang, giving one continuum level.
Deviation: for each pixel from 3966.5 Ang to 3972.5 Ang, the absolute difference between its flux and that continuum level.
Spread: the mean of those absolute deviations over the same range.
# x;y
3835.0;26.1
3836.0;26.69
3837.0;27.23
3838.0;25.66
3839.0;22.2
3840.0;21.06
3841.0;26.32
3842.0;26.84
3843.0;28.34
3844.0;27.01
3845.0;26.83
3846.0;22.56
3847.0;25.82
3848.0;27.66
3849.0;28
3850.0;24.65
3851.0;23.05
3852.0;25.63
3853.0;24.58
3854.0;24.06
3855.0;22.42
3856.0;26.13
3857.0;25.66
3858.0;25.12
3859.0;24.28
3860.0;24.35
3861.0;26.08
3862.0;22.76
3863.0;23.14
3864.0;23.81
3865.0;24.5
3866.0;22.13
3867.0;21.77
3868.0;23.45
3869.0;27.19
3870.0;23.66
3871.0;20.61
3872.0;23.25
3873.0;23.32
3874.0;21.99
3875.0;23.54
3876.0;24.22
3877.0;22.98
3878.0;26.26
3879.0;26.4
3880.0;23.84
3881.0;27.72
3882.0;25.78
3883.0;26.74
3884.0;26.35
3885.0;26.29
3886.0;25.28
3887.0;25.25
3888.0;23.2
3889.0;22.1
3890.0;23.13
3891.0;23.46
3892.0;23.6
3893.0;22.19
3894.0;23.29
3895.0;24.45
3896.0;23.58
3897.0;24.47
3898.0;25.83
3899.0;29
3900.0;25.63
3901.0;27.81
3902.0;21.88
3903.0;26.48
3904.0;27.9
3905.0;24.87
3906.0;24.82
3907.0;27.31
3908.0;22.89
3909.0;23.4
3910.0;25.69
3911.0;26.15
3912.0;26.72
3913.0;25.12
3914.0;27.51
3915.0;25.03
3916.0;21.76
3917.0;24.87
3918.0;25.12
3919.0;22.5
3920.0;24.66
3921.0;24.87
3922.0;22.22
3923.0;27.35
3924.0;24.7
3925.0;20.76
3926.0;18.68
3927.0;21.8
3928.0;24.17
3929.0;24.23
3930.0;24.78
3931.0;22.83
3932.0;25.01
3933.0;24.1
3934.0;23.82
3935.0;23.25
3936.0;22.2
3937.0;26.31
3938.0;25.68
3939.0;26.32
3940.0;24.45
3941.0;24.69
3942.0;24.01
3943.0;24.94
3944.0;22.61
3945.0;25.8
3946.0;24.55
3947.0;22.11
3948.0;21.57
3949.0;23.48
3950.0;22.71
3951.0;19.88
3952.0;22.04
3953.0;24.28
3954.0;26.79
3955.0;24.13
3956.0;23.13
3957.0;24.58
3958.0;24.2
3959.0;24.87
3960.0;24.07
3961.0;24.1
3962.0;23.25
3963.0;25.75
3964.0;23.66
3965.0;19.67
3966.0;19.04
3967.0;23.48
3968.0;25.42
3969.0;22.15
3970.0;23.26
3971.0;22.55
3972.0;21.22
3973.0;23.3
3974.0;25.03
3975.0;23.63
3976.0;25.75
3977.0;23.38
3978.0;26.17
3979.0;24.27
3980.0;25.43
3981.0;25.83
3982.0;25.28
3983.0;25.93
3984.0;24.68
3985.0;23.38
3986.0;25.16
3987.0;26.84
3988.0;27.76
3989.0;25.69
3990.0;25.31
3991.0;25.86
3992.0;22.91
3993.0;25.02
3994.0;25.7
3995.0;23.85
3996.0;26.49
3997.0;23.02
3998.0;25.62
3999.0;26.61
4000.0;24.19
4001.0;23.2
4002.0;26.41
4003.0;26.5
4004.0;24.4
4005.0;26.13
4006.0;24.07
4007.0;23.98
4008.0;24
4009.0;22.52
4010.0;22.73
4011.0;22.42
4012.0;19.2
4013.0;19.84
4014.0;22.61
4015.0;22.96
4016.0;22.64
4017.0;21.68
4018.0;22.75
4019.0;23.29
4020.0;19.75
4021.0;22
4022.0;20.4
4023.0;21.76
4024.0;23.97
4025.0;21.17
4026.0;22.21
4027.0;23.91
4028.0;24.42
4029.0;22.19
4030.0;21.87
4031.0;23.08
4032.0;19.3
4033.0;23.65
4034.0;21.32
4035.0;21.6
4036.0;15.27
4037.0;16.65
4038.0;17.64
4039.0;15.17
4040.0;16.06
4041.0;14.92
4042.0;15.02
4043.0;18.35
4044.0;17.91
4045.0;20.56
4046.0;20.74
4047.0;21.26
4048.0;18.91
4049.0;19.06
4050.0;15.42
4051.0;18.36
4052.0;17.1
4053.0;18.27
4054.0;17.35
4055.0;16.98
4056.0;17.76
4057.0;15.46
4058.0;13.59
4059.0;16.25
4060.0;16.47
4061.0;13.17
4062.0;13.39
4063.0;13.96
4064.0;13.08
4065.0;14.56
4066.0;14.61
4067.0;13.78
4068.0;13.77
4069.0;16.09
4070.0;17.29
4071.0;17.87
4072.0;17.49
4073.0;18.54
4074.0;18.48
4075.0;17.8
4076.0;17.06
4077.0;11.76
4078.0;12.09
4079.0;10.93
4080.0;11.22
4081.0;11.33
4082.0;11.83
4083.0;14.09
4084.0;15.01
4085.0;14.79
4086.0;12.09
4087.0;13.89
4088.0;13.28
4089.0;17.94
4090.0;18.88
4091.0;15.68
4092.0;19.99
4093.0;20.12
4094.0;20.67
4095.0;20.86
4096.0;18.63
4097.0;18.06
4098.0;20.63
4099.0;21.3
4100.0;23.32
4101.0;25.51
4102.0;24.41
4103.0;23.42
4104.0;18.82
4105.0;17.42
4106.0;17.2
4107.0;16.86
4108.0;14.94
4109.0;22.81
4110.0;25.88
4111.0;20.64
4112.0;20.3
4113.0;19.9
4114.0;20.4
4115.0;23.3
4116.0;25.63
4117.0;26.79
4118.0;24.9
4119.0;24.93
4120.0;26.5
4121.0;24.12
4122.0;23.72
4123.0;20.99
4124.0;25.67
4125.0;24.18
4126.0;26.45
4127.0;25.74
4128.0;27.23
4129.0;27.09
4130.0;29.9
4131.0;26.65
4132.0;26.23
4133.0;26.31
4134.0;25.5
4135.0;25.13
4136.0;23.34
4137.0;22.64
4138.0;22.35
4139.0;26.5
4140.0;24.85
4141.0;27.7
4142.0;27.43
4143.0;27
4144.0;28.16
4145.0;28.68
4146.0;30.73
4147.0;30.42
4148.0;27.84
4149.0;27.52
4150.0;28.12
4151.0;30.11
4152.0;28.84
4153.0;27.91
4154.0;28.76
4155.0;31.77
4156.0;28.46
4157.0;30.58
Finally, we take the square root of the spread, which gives 2.28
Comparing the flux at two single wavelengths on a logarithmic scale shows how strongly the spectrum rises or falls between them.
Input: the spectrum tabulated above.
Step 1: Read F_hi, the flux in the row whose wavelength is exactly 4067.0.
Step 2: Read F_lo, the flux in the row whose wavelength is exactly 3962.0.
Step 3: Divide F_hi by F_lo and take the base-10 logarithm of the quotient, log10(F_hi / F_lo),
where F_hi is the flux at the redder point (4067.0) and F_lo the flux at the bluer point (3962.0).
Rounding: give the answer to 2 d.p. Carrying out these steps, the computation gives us -0.23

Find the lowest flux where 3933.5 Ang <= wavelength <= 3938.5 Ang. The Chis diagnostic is 22.2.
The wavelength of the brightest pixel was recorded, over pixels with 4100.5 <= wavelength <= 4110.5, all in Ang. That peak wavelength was 4110.0 Ang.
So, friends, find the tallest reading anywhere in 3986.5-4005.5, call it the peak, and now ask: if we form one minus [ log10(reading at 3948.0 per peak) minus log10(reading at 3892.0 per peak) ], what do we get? 1.04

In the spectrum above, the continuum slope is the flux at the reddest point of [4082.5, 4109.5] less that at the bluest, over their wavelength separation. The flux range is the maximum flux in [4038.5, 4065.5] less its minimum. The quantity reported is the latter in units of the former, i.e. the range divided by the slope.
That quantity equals 24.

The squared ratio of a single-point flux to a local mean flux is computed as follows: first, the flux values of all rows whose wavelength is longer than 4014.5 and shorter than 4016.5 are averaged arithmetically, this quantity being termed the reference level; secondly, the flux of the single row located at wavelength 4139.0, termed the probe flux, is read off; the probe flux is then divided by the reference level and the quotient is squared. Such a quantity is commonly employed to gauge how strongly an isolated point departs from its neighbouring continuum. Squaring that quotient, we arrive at 1.4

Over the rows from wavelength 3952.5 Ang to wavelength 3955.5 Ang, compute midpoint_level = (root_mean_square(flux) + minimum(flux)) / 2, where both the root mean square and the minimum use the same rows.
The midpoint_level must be 25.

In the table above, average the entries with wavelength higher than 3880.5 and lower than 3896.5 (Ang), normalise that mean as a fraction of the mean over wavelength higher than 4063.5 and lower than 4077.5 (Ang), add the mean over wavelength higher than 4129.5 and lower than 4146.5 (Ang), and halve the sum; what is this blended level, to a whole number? 14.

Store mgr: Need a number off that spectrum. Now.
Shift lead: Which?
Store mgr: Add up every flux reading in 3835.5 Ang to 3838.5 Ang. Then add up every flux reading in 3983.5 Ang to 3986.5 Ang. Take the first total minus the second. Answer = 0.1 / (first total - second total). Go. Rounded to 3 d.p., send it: 0.016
